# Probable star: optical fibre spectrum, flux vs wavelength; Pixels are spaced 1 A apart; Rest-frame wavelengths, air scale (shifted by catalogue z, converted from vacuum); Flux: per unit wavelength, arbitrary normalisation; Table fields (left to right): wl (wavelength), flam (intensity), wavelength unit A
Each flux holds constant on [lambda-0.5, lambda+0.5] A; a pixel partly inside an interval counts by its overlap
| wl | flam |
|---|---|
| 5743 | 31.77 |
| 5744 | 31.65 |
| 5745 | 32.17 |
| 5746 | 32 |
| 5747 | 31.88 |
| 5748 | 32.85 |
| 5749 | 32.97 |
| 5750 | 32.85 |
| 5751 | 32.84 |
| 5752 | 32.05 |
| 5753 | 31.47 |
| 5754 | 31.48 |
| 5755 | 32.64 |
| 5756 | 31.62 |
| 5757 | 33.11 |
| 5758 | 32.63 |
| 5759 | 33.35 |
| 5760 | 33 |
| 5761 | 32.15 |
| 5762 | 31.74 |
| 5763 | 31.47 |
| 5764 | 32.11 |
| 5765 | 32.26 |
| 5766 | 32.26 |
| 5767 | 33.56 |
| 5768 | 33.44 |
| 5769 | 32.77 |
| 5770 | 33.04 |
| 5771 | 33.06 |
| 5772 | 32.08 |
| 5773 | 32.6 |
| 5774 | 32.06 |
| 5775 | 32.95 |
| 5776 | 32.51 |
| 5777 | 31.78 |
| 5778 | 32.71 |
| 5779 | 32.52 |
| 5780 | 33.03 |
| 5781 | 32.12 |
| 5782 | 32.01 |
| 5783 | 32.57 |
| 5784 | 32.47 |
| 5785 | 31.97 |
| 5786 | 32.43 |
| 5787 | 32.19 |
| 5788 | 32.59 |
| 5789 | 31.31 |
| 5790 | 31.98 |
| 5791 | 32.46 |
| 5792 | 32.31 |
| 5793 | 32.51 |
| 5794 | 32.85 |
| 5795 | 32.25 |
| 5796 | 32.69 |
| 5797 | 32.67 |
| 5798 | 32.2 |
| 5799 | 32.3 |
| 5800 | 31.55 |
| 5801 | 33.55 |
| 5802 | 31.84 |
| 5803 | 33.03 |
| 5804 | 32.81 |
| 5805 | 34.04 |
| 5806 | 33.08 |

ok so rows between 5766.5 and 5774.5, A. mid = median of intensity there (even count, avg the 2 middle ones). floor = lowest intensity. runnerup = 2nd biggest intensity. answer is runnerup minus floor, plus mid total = 34.3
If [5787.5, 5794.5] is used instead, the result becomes 33.7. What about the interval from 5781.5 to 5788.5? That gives 33.0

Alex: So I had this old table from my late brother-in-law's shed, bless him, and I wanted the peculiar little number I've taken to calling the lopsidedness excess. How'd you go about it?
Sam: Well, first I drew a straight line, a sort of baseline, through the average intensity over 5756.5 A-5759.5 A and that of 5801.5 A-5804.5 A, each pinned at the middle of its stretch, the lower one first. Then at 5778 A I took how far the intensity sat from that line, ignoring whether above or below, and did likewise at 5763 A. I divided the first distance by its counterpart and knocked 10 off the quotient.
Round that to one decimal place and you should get -9.9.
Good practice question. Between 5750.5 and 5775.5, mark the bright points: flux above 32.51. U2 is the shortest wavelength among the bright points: 5751 A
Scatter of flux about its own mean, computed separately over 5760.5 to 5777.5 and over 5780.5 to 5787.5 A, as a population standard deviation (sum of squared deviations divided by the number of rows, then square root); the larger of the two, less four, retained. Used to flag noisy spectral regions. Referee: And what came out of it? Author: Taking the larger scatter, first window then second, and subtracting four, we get -3.42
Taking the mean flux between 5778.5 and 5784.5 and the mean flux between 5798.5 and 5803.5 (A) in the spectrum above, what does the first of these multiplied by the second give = 1053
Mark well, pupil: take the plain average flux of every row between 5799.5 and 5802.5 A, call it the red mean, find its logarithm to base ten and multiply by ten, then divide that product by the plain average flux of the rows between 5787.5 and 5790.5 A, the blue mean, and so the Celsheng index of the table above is 0.472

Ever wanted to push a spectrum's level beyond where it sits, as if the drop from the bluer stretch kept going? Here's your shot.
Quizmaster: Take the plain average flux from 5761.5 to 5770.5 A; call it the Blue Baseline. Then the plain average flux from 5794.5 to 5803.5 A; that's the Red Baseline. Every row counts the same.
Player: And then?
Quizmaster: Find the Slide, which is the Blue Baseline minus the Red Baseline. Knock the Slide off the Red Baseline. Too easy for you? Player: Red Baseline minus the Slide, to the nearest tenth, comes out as 32.4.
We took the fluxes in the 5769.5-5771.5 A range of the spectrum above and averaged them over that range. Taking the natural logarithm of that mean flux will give 3.498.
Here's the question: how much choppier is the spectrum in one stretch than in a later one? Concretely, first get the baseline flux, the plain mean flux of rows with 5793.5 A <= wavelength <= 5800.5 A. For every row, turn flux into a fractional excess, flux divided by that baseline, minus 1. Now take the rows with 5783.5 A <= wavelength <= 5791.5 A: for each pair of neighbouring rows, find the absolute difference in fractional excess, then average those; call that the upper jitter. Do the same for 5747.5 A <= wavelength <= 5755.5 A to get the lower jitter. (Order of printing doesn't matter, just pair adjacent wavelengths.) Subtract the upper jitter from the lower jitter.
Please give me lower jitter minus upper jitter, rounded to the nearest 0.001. -0.005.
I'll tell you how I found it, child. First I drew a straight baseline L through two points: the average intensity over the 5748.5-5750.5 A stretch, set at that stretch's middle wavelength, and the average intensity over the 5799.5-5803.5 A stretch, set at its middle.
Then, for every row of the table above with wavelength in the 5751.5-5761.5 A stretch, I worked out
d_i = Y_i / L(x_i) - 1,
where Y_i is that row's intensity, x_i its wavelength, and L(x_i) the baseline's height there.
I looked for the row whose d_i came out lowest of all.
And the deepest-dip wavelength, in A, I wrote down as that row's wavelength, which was 5753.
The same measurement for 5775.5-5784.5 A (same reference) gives 5777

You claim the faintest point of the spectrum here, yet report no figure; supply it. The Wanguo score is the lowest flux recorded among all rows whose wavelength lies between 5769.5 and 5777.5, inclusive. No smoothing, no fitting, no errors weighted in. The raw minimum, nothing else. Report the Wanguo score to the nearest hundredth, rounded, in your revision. 31.78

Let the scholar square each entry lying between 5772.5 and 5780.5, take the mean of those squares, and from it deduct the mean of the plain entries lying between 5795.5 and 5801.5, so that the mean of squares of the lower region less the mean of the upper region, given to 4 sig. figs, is 1025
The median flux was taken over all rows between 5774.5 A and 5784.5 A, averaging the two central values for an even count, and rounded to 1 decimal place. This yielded 32.5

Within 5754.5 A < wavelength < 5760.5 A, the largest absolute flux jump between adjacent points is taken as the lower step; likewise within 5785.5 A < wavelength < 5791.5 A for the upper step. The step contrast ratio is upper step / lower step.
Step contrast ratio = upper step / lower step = 0.9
